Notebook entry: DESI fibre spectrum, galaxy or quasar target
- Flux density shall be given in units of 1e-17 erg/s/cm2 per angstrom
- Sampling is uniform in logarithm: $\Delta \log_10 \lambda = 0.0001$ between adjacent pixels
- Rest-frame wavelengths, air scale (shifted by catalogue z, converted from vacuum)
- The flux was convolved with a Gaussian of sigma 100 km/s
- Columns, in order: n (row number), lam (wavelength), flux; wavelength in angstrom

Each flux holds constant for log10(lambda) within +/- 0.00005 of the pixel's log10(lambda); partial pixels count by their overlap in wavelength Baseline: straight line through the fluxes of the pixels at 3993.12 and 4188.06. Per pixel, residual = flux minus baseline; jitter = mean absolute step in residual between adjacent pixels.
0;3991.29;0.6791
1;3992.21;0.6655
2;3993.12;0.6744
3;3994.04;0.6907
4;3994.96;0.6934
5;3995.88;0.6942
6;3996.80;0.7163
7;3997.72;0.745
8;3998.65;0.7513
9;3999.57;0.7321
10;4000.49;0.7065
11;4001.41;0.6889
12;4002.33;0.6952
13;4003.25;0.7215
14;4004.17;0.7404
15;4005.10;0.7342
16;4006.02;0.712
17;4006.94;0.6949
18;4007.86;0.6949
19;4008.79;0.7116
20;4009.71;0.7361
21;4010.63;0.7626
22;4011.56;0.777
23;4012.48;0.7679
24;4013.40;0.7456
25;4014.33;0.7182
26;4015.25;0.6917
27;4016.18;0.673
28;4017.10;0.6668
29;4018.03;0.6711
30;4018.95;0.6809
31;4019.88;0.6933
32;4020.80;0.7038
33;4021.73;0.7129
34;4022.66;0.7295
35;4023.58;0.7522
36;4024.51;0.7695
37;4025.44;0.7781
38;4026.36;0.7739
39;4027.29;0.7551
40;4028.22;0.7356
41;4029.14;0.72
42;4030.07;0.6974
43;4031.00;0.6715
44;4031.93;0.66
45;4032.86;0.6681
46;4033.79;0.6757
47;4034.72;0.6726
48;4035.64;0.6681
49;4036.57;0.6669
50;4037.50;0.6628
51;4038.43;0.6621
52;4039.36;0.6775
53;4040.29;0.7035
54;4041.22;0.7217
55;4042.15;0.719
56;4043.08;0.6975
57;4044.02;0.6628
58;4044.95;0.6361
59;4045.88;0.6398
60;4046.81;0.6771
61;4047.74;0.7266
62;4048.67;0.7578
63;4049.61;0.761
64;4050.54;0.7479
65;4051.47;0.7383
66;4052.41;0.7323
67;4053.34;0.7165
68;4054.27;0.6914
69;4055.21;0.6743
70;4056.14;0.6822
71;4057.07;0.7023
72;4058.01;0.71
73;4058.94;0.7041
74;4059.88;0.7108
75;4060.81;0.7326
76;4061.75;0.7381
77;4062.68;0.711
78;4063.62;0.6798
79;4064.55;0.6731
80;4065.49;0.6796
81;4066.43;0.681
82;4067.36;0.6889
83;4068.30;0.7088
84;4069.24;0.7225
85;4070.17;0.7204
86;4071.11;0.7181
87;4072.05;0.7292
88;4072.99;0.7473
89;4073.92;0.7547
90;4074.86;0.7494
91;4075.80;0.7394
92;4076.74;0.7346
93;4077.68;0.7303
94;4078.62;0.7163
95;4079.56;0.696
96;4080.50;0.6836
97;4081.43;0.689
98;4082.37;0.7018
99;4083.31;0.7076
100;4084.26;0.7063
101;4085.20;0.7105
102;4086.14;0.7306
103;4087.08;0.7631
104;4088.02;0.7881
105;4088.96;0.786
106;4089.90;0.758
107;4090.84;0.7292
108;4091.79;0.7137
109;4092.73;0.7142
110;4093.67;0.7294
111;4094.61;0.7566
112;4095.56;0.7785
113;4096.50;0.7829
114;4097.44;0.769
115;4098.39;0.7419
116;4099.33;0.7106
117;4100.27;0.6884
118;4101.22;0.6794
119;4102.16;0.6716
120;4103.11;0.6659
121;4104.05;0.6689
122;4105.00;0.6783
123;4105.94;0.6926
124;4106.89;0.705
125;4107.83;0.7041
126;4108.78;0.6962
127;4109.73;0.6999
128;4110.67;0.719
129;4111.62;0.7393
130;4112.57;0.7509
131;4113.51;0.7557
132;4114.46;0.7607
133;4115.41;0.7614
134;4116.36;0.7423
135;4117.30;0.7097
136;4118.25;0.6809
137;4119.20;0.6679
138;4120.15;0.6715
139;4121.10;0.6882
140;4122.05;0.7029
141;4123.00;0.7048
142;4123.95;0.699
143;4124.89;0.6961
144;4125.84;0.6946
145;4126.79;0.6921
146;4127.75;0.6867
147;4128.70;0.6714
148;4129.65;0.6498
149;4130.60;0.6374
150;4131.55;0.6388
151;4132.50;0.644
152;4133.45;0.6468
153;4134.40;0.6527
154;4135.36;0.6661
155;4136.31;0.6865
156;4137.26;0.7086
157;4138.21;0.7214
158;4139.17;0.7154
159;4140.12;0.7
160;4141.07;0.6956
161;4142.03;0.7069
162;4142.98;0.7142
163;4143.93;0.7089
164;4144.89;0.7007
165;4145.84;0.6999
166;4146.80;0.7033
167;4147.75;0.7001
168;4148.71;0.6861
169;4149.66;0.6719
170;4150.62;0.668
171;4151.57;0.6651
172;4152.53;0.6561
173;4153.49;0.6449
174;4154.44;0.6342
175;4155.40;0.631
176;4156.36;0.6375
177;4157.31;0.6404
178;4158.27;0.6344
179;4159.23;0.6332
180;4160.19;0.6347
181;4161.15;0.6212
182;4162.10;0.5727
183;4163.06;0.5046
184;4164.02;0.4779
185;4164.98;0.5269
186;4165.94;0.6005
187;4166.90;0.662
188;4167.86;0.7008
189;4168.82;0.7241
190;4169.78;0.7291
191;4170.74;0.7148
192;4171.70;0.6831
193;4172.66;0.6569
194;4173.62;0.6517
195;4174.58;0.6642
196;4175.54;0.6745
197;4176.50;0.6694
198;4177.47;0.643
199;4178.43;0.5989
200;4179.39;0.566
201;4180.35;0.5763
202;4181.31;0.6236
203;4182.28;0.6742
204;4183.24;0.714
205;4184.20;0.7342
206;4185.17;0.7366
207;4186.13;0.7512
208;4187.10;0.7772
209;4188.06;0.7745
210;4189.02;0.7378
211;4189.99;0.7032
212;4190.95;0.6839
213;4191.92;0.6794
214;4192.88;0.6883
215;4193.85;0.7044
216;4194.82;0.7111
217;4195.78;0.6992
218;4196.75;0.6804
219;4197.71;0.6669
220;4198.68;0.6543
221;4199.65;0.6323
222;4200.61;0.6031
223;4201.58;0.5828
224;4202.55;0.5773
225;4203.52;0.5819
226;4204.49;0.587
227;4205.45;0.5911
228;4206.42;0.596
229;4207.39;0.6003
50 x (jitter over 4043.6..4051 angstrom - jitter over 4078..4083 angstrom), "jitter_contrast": 0.53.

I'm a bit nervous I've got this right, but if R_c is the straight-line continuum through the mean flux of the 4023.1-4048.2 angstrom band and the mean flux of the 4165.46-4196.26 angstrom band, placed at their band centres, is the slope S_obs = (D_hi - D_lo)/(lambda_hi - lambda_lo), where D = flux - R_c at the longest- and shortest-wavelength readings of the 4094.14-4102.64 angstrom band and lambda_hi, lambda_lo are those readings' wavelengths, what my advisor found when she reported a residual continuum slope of -0.011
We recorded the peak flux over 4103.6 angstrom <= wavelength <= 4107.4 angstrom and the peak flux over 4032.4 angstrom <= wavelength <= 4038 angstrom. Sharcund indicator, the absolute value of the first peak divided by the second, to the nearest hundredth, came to 1.04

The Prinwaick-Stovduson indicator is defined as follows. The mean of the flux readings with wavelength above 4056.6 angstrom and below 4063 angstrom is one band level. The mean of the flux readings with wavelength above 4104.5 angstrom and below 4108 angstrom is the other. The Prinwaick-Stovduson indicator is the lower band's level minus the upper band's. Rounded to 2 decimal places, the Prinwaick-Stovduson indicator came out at 0.02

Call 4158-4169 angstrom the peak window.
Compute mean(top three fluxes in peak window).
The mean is 0.696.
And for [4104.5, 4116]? 0.759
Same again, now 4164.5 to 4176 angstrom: 0.723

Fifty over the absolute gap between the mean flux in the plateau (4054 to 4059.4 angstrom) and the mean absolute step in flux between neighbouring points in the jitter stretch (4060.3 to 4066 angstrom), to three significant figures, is 73.7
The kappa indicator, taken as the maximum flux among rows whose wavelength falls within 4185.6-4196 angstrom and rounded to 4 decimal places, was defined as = 0.7772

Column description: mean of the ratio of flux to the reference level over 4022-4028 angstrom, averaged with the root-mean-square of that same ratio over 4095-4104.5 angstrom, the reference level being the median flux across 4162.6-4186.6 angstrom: 1.11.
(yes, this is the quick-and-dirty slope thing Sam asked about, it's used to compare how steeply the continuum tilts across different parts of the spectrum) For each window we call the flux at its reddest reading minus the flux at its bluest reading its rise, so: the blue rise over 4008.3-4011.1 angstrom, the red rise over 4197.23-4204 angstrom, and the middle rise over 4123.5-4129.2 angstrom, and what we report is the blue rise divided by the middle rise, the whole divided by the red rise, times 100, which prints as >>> 2174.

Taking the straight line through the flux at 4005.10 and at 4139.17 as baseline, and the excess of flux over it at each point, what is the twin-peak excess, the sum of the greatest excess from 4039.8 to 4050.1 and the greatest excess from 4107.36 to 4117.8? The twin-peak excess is 0.076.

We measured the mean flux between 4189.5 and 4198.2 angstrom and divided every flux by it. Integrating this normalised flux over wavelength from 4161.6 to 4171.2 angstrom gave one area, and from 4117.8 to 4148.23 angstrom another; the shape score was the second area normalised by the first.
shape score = 3.5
